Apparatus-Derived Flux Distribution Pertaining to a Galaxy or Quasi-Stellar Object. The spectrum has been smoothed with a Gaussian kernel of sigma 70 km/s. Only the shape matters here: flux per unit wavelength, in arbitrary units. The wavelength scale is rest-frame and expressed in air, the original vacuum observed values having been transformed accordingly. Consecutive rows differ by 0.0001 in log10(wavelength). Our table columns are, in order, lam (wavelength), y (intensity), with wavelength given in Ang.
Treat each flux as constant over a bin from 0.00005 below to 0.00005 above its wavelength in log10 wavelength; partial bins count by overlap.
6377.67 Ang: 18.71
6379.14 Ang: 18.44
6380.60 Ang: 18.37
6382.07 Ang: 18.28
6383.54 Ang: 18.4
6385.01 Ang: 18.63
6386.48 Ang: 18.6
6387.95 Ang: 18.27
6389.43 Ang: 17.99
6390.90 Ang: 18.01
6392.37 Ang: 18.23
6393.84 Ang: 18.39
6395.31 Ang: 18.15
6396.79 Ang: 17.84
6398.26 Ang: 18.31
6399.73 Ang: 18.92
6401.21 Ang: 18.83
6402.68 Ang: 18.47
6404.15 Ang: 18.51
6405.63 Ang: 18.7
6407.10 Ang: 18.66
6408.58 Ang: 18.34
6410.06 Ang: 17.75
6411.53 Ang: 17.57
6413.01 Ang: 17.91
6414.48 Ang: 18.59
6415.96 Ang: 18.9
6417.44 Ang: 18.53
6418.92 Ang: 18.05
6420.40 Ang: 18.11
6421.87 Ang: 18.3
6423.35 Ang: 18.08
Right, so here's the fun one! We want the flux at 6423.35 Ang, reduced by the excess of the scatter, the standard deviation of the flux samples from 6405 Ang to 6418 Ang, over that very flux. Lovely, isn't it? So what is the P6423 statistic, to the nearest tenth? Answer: 35.7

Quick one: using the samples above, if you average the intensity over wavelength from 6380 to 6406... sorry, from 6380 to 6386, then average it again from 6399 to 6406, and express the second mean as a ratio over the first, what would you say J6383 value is 1.014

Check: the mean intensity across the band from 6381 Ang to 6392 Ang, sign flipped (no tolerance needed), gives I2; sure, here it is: -18.3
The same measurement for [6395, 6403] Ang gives -18.4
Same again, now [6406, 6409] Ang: -18.5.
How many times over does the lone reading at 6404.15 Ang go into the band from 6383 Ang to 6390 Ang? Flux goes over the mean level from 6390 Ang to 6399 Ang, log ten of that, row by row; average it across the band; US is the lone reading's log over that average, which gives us 1.6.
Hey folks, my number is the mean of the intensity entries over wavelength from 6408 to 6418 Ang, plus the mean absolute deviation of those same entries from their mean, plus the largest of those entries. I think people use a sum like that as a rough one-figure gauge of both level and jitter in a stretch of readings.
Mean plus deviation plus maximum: 37.5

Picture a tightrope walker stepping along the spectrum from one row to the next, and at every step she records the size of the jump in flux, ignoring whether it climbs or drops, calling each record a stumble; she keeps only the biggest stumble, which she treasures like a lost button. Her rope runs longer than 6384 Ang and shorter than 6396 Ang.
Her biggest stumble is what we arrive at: 0.33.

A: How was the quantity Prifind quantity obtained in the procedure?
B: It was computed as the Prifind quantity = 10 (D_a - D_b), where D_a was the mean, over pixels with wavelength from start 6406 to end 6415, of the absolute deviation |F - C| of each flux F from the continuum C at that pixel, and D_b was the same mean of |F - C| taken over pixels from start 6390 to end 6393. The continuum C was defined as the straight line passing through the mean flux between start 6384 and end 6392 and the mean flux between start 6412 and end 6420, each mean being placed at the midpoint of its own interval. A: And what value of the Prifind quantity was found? 2.1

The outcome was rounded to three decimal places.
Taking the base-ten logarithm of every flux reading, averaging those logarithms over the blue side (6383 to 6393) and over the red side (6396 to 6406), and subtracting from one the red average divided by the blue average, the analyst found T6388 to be -0.004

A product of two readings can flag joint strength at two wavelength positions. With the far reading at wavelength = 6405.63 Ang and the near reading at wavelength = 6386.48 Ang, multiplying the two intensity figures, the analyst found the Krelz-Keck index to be 348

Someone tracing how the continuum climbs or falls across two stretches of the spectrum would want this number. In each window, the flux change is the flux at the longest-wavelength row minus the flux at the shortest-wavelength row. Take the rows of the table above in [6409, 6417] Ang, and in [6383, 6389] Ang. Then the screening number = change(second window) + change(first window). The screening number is 1.02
